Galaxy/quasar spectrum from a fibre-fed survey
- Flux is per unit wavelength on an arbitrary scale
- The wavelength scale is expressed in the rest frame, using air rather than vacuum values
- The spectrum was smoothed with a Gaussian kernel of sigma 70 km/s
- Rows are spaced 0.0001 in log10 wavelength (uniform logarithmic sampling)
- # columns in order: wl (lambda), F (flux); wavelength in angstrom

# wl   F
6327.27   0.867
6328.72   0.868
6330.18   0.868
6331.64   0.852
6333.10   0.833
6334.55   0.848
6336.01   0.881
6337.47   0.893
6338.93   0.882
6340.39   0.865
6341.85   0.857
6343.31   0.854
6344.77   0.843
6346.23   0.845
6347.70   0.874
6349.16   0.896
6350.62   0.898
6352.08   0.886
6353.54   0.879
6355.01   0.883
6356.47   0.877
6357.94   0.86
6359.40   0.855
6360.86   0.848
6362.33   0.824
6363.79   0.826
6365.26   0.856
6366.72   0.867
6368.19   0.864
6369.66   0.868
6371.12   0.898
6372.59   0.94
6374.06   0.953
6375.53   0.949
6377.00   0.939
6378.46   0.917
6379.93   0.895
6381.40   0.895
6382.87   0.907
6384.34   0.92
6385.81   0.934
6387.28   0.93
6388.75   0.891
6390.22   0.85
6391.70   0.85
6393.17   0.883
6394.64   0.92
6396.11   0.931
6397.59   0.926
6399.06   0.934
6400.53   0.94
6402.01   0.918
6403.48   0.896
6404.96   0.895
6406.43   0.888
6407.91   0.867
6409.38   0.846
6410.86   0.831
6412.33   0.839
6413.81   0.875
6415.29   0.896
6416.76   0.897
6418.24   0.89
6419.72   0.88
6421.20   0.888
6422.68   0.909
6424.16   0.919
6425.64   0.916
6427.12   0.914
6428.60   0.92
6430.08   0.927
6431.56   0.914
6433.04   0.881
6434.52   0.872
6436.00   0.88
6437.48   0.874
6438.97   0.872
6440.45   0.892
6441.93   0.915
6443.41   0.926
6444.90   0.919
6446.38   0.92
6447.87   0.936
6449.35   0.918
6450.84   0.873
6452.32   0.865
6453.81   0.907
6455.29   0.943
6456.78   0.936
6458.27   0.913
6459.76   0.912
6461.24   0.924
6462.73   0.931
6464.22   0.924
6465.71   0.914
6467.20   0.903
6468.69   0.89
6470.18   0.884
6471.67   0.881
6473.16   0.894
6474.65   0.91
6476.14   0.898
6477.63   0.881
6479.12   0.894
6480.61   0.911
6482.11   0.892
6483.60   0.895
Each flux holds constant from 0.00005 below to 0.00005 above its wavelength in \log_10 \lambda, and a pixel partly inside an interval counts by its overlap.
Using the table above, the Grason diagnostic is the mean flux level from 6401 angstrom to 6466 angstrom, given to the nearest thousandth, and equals 0.899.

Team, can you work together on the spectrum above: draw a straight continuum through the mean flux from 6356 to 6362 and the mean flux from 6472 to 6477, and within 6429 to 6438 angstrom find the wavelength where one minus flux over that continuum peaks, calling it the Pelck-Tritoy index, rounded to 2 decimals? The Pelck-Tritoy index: 6434.52 angstrom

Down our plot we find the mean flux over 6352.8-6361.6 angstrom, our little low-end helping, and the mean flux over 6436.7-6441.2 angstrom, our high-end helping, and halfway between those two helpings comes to 0.873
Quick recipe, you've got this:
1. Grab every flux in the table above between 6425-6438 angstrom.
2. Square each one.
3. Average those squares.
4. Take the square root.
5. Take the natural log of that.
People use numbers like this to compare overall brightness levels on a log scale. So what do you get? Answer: -0.105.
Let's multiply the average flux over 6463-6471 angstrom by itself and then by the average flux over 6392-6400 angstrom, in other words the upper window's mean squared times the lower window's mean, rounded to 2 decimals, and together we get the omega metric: 0.75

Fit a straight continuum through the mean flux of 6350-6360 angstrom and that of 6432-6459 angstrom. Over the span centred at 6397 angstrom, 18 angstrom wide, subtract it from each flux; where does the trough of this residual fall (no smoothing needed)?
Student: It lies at 6391.70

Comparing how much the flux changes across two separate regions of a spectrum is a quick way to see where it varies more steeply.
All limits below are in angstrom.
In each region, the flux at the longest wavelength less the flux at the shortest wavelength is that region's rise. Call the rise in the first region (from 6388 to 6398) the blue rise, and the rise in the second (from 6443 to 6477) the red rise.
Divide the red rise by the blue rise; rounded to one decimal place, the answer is -0.8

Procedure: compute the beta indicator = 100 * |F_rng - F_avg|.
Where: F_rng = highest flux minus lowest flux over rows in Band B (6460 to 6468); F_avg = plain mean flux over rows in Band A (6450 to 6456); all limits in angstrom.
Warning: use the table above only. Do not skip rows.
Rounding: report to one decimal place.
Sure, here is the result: 86.9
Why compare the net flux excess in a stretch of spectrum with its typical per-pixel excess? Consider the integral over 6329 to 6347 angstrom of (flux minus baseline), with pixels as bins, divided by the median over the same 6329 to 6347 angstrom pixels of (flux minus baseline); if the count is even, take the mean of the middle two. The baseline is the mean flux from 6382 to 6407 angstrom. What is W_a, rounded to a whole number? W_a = 16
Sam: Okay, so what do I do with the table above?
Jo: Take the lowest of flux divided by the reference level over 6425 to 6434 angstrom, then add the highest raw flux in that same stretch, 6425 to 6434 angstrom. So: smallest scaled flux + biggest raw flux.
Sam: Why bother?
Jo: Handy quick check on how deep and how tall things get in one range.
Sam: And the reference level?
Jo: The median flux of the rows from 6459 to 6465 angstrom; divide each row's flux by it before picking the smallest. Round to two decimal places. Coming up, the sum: 1.88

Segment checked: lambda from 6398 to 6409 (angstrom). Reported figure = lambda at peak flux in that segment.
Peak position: 6400.53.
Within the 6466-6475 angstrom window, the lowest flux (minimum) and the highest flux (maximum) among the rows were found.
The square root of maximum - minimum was 0.17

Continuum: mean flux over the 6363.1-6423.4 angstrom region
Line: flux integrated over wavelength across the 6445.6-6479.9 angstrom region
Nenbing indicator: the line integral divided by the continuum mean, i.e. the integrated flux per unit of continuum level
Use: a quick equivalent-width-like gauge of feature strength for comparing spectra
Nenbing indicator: 35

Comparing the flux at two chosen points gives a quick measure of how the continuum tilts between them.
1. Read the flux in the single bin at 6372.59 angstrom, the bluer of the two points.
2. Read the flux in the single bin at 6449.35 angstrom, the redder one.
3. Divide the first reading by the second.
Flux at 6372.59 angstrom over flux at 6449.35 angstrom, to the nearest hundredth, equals 1.02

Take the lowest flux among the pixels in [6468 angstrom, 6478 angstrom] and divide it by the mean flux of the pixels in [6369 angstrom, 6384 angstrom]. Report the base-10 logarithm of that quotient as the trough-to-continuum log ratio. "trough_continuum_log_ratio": -0.017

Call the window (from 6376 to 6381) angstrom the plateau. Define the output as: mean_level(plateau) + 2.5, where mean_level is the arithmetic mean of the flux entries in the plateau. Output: 3.42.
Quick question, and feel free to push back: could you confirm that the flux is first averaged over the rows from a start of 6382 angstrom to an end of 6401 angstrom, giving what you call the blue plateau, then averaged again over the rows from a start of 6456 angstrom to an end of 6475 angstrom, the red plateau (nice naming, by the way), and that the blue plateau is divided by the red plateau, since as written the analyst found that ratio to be 1.00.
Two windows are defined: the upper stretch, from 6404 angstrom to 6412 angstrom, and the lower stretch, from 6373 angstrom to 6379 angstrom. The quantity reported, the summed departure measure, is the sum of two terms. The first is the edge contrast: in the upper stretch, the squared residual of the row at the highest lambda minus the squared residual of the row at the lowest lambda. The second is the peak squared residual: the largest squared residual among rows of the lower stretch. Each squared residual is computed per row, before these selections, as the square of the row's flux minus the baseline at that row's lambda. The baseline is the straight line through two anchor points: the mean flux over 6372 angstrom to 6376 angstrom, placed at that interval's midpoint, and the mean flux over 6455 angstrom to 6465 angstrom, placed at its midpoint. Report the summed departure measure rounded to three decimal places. 0.010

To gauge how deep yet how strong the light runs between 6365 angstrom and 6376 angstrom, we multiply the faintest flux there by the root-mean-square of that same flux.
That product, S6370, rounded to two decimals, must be 0.77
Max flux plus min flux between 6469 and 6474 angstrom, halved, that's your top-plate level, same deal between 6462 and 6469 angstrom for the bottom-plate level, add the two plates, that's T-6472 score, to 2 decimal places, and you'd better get 1.80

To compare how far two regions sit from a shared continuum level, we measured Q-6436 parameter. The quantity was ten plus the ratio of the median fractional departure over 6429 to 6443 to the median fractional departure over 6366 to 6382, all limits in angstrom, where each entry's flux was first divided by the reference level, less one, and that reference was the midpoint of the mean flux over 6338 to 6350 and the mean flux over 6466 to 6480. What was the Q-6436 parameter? 10.1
